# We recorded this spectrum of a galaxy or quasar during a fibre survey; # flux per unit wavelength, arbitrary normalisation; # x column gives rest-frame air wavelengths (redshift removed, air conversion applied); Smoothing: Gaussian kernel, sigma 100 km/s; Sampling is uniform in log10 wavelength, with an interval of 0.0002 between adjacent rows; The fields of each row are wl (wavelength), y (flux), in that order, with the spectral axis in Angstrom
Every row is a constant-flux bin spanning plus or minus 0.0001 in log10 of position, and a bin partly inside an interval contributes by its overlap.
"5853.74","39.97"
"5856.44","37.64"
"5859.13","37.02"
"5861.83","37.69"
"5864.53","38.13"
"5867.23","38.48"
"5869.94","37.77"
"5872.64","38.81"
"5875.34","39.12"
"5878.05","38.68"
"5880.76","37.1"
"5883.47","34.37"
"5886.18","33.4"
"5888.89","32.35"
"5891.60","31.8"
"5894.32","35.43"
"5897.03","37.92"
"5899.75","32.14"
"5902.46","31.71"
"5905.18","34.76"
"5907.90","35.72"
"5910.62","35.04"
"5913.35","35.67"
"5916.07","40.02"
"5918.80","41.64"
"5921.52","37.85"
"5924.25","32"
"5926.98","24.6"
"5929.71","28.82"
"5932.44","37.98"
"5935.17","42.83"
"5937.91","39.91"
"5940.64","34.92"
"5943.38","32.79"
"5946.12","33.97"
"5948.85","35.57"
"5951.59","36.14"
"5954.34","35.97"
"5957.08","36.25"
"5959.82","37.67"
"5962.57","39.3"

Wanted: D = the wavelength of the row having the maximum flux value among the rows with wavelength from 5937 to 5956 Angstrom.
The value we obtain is 5937.91 Angstrom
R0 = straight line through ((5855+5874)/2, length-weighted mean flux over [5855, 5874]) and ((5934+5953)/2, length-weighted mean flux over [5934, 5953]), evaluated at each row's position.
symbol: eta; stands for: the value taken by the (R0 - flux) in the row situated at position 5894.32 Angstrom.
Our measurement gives 2.0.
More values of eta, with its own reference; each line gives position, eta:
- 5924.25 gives 4.9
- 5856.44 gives 0.5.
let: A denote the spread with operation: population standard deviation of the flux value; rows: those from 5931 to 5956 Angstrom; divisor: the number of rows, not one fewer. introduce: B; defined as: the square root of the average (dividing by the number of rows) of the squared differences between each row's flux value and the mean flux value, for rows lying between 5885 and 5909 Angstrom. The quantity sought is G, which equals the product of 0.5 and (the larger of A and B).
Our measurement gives 1.47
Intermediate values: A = 3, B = 2.0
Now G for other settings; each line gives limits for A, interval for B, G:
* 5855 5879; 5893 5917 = 1.21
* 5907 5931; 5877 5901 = 2.54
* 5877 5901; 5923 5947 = 2.63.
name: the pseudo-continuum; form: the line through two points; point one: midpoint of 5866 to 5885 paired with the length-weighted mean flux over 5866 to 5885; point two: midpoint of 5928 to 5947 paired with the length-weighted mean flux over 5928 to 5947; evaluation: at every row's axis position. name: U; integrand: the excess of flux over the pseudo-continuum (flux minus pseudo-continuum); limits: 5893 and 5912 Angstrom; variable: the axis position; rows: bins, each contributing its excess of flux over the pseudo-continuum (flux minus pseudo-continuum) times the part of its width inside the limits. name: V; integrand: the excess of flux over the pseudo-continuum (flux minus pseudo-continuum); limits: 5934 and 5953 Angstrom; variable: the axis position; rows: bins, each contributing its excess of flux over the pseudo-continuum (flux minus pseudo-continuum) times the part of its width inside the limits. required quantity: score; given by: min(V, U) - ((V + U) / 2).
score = -30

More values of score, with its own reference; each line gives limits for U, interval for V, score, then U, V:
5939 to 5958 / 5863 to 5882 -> -7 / -5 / 9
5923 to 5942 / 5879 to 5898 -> -12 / -27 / -50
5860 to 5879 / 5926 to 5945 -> -14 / 8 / -20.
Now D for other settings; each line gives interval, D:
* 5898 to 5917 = 5916.07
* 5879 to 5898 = 5897.03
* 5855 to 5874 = 5872.64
